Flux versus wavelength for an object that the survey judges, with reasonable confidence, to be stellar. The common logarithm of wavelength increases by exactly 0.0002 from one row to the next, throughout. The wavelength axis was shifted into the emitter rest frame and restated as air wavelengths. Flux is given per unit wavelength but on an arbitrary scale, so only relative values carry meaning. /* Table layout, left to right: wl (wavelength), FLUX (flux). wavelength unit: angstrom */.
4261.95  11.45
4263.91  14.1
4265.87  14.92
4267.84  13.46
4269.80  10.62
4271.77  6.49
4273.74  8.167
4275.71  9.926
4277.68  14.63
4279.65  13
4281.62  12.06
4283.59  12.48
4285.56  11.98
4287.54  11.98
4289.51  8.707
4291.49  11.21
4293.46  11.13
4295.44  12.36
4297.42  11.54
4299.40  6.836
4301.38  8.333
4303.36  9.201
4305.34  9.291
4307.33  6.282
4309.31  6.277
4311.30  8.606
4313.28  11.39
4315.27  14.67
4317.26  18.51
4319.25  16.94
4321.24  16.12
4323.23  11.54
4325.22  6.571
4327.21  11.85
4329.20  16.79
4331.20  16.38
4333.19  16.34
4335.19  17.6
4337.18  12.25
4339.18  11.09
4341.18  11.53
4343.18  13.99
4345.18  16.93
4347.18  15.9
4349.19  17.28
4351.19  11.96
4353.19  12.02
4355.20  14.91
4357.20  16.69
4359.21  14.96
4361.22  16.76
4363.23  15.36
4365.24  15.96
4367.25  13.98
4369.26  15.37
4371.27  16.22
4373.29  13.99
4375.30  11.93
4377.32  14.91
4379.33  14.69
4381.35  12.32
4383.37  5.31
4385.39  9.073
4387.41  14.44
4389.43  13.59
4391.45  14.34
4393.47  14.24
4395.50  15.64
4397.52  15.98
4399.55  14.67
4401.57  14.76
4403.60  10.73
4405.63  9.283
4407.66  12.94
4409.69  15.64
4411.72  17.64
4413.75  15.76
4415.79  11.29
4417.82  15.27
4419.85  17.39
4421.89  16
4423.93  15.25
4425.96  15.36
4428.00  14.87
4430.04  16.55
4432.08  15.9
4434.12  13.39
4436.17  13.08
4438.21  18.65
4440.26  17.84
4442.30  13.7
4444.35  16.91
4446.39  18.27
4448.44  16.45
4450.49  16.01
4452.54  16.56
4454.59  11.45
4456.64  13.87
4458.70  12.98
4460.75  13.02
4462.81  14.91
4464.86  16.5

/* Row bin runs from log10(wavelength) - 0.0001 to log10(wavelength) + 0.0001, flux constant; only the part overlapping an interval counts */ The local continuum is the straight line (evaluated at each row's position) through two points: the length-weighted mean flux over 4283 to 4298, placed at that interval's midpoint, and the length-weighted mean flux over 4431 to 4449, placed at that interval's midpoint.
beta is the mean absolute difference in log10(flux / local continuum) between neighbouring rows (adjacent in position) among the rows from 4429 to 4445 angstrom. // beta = 0.070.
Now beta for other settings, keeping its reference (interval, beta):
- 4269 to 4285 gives 0.095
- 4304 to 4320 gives 0.097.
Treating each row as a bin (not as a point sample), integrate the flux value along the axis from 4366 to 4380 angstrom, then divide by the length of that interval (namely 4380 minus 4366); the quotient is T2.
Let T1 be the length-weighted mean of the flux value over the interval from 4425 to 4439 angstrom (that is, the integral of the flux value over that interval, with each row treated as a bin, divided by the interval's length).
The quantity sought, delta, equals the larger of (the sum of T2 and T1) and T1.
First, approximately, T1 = 15.3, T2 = 14.5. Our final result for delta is 29.8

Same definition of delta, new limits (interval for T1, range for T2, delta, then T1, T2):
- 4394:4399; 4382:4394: 27.3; 15.5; 11.8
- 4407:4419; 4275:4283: 27.4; 14.9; 12.5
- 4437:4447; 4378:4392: 28.9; 17.0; 12.0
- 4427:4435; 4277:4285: 28.1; 15.2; 12.9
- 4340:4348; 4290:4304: 24.5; 14.5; 10.1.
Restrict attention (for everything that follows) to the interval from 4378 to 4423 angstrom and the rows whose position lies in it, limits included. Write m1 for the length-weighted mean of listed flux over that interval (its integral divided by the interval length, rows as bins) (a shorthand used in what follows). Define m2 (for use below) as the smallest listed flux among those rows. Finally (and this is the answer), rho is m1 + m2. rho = 19.0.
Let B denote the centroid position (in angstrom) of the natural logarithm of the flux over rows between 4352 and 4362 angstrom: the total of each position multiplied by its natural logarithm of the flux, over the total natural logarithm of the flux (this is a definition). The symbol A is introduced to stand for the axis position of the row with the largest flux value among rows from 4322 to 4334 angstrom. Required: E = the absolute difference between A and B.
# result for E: 28.1 angstrom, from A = 4329.20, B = 4357.3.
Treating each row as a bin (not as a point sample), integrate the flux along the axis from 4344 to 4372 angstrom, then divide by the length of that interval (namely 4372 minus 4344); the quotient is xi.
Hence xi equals 15.3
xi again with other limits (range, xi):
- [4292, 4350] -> 12.5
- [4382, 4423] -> 13.7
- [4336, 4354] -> 13.7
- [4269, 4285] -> 11.0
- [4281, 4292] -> 11.4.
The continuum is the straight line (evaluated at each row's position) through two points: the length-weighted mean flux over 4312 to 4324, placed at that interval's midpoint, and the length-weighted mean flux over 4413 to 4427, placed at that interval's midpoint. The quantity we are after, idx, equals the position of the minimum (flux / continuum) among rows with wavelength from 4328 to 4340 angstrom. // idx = 4339.18 angstrom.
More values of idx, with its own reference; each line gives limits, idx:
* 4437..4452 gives 4442.30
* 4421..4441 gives 4436.17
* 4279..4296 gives 4289.51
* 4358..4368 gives 4367.25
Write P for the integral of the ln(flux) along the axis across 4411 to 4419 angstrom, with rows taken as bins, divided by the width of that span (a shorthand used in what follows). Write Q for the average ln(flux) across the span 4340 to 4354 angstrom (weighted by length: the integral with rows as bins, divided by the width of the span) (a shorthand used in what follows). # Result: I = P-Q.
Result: 0.05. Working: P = 2.69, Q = 2.64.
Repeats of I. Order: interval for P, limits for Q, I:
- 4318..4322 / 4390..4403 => 0.12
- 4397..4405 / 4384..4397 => 0.03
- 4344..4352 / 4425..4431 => -0.01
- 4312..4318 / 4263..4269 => 0.00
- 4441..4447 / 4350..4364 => 0.10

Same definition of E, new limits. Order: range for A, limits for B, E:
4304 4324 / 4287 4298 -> 24.7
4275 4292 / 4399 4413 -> 128.0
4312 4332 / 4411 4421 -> 98.5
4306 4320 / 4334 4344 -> 21.8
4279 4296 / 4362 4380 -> 91.6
